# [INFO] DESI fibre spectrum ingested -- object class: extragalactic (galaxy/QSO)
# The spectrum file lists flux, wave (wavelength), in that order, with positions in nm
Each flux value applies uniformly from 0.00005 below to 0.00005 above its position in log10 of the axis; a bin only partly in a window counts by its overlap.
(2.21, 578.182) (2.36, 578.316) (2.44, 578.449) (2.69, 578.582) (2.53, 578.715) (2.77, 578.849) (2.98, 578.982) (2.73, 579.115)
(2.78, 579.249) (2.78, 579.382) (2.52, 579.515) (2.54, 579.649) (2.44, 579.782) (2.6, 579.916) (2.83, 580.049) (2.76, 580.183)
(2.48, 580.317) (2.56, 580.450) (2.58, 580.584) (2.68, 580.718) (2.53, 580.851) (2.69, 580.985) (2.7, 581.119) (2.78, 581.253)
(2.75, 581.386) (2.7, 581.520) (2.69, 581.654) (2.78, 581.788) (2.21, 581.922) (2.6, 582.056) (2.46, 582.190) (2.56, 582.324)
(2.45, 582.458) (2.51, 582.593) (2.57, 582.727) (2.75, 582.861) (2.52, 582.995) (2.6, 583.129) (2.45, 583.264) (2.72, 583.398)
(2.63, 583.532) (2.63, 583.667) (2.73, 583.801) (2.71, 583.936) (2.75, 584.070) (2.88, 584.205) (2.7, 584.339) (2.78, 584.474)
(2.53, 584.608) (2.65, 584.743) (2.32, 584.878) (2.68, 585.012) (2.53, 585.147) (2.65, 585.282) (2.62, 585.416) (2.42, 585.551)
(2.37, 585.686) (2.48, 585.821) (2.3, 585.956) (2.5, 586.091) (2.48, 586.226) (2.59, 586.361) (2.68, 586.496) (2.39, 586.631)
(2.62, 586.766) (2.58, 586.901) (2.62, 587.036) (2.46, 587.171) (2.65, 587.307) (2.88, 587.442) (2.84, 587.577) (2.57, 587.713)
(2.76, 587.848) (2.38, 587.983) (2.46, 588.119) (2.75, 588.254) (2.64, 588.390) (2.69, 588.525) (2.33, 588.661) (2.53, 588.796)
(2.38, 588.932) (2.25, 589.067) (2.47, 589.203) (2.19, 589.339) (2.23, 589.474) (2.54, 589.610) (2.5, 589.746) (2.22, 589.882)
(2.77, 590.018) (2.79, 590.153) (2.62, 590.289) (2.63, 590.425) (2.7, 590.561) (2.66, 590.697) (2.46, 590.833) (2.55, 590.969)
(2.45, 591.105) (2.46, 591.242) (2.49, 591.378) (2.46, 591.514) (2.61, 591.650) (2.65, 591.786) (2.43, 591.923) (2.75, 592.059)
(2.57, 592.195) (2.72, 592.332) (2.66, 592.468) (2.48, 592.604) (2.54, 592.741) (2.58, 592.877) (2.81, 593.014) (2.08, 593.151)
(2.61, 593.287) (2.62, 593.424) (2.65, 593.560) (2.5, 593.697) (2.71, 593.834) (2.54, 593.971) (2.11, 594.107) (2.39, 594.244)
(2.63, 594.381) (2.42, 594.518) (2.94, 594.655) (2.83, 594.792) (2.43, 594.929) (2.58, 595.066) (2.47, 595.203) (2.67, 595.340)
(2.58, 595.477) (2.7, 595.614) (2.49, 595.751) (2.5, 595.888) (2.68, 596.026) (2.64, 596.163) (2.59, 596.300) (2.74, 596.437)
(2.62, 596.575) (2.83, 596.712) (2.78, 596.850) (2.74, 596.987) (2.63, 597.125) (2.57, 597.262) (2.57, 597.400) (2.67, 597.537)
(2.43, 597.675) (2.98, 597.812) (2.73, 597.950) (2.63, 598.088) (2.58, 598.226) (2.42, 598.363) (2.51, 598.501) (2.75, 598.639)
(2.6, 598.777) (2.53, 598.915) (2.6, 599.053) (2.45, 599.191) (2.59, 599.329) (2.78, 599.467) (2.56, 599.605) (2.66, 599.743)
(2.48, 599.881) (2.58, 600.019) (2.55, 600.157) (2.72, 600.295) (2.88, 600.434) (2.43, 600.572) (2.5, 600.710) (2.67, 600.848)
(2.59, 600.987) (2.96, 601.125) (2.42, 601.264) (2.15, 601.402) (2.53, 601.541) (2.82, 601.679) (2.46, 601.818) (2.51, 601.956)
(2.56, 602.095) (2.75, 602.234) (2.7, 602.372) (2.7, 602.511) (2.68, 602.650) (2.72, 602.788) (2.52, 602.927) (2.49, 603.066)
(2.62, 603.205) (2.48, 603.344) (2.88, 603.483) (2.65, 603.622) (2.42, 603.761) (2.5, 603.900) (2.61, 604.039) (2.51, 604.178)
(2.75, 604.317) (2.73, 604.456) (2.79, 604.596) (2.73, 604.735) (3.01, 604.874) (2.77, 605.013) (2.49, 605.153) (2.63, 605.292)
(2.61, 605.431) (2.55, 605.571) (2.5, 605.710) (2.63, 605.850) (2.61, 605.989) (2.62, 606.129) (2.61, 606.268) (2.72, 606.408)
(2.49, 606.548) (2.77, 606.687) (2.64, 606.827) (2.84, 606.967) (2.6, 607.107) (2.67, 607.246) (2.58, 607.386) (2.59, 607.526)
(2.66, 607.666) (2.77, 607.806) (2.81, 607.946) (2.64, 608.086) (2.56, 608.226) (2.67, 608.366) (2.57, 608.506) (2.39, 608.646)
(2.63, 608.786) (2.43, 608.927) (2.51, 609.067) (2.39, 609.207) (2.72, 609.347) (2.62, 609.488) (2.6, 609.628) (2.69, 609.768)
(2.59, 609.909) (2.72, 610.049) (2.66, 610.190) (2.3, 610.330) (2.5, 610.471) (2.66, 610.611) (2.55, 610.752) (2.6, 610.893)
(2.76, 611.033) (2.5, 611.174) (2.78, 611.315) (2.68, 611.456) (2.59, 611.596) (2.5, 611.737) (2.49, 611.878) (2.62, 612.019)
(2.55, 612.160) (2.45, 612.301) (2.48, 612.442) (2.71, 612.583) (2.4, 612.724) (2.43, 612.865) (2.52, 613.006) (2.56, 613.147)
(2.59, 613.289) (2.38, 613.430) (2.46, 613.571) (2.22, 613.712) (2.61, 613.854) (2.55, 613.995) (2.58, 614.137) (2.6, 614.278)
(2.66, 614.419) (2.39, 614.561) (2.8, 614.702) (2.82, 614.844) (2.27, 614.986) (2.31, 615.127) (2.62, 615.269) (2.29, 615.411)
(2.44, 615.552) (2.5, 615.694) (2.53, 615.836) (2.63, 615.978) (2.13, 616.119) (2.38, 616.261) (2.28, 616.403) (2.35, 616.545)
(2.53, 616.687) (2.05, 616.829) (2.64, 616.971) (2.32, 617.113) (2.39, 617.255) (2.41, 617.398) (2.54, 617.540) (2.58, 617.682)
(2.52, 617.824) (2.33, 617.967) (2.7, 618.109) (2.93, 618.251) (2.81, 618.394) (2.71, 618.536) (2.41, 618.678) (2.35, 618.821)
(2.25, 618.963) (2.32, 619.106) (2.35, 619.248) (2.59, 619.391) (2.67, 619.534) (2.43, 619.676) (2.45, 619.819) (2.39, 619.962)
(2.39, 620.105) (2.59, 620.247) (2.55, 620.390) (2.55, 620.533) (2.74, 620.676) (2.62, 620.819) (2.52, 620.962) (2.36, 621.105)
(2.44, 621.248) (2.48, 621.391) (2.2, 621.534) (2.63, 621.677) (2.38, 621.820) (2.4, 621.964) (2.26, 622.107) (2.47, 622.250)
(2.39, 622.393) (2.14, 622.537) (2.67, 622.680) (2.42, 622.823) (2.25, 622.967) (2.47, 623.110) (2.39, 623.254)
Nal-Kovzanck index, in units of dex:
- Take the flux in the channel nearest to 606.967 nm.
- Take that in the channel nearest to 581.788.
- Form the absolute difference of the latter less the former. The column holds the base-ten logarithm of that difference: -1.2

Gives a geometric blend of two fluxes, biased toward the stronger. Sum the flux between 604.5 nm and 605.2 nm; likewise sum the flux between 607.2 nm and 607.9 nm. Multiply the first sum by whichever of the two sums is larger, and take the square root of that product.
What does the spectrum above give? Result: 13.8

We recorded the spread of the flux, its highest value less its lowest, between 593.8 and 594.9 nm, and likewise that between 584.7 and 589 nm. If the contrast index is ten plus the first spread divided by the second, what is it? 11.4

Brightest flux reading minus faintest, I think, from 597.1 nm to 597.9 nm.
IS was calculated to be 0.55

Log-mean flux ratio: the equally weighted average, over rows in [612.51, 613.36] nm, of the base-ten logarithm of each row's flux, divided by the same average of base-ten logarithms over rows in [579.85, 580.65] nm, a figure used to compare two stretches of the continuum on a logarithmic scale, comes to 0.96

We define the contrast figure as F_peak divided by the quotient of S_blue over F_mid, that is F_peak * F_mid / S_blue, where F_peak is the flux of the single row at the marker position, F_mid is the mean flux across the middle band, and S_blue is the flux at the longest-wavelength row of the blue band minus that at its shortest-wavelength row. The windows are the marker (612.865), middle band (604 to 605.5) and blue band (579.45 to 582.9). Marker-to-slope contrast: 28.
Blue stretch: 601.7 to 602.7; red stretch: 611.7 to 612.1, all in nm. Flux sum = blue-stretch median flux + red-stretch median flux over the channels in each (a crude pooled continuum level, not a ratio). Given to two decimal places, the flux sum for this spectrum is 5.18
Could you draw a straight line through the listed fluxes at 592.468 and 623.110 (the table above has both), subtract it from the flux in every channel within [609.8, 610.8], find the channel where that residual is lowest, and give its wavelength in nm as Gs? 610.330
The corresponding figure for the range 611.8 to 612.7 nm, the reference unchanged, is 612.301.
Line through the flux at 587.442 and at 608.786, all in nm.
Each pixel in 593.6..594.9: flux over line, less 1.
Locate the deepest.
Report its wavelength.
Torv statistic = 594.107 nm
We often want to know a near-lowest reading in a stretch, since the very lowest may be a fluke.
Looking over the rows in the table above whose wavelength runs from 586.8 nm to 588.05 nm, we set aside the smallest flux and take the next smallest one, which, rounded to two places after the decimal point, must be 2.46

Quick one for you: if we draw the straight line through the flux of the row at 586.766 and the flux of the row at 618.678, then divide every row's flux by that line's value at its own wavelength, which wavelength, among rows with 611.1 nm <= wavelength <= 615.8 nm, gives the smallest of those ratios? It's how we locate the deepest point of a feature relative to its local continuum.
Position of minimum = 613.712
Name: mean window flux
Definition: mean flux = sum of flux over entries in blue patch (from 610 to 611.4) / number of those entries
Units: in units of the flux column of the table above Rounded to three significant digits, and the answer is 2.60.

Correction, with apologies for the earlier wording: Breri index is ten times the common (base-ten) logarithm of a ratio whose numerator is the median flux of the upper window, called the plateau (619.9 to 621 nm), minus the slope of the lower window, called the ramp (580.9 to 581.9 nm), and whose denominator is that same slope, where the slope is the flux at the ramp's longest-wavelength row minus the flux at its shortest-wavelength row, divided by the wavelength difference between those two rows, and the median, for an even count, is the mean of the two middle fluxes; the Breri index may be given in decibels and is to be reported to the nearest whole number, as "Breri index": 13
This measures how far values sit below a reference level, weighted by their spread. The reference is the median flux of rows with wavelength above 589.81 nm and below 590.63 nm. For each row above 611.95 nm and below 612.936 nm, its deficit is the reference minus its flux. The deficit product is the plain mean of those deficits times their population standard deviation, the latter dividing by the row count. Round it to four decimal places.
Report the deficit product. 0.0151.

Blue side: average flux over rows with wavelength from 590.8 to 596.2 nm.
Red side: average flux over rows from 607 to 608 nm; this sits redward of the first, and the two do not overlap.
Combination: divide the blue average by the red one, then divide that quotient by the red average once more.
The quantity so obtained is 0.36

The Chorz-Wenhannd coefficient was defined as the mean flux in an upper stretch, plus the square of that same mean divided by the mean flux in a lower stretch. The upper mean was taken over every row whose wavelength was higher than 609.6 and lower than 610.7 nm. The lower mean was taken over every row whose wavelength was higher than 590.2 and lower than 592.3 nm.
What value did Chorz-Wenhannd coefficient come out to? 5.20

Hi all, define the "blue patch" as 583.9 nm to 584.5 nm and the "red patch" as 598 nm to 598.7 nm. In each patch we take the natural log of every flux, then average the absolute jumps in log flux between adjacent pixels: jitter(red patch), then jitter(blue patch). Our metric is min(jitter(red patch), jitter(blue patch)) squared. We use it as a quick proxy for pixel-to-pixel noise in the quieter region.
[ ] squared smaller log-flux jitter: 0.0015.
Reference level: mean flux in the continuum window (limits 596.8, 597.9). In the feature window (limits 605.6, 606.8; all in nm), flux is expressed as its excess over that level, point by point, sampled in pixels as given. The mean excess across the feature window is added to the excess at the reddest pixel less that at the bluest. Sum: 0.22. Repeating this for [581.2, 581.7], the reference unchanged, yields -0.03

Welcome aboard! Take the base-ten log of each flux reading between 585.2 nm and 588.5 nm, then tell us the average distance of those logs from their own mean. 0.0207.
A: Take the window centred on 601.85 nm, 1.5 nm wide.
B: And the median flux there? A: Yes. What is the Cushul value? 2.560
